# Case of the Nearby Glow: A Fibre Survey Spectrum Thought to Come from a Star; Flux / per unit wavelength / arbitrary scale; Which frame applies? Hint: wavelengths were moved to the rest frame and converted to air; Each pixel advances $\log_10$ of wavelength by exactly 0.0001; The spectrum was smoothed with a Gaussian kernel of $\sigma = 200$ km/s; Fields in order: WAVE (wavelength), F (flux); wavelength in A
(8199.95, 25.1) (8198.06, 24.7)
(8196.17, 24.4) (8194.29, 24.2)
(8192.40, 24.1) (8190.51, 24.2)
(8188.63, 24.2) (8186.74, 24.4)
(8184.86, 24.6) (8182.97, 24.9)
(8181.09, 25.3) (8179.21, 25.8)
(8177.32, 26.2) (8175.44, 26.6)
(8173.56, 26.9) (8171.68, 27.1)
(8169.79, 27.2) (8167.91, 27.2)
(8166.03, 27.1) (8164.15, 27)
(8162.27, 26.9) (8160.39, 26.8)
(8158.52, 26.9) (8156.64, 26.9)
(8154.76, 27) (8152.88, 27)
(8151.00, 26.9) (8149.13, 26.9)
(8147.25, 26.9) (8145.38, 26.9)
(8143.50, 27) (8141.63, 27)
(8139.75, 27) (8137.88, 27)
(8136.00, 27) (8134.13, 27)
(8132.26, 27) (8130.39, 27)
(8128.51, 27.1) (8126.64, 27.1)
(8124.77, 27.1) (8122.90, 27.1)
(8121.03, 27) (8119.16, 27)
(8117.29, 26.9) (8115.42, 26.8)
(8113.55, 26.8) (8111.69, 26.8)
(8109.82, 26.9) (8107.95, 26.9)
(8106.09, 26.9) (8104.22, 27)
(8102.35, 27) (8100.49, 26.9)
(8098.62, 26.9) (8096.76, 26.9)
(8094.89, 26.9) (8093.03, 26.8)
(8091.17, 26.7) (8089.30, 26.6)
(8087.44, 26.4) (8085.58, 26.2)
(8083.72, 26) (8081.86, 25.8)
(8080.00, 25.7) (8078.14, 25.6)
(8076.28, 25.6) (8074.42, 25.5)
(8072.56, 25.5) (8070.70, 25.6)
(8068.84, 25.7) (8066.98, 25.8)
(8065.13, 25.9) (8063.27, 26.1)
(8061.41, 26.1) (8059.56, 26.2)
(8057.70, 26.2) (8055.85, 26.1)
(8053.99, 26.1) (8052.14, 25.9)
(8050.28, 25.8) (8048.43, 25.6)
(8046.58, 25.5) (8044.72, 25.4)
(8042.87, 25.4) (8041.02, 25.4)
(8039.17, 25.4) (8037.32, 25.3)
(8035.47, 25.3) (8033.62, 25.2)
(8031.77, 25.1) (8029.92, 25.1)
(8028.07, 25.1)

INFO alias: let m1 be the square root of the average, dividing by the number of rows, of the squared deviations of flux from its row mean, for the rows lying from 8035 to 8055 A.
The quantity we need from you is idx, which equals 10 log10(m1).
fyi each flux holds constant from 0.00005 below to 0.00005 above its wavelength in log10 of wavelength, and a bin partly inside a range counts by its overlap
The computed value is -6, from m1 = 0.25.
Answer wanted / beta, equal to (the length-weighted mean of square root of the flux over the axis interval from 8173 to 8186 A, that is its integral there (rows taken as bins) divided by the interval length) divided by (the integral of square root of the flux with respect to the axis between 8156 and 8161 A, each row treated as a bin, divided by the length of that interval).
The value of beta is 0.98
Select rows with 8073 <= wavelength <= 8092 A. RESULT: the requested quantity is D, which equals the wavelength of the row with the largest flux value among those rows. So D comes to 8091.17 A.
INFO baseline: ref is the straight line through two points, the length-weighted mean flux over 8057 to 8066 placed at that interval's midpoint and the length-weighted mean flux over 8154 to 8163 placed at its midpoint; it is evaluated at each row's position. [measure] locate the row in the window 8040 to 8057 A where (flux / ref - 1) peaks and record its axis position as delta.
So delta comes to 8053.99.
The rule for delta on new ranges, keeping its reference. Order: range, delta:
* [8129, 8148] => 8130.39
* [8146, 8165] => 8152.88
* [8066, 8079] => 8066.98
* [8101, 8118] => 8102.35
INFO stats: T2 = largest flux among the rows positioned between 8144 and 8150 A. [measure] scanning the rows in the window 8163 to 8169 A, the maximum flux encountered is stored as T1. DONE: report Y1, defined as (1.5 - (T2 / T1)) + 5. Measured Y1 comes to 5.51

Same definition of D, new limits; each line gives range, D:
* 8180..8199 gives 8181.09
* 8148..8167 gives 8166.03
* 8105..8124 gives 8122.90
